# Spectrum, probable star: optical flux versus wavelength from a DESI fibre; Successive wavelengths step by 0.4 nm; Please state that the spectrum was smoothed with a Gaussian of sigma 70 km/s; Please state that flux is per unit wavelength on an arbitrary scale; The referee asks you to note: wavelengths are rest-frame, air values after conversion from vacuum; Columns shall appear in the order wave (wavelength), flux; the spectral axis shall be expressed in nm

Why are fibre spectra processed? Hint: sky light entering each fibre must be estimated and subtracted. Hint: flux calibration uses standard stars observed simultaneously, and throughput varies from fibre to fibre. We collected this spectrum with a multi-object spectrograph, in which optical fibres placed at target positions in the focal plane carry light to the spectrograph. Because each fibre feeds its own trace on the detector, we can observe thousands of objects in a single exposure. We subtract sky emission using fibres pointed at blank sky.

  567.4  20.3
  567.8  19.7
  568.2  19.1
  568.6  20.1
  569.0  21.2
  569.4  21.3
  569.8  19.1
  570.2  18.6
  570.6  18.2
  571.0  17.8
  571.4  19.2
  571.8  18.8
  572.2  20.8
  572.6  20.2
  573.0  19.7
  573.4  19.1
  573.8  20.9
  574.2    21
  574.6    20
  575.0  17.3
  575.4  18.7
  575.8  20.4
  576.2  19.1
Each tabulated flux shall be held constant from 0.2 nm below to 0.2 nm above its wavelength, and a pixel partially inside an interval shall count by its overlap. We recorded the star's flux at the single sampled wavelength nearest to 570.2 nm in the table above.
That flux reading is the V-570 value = 18.6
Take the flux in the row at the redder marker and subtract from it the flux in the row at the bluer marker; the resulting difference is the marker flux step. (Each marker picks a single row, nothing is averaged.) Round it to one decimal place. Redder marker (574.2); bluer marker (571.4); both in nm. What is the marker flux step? 1.8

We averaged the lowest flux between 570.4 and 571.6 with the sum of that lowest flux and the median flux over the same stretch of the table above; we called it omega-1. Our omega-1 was 26.9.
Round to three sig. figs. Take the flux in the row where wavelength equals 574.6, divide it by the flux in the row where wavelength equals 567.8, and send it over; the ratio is 1.02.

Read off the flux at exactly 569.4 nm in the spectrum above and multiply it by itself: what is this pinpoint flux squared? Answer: 454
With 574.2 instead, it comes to 441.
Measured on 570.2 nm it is 346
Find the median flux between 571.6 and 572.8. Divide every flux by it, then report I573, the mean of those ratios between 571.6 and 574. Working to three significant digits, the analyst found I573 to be 0.986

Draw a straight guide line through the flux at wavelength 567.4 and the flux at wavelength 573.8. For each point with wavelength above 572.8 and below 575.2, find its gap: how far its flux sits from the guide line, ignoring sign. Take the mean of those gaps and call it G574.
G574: 1.27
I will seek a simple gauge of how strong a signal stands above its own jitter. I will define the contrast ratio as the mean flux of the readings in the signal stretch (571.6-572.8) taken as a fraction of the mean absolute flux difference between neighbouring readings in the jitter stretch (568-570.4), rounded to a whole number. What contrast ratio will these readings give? 20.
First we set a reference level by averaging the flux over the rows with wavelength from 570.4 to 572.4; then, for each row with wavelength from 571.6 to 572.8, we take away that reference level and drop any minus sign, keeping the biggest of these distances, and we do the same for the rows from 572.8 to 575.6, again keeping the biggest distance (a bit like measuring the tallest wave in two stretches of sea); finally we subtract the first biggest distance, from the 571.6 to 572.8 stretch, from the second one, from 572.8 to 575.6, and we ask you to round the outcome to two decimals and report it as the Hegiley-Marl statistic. 0.20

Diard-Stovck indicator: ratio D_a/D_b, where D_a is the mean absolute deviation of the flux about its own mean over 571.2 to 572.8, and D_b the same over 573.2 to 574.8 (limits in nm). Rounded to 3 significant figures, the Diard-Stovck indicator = 1.07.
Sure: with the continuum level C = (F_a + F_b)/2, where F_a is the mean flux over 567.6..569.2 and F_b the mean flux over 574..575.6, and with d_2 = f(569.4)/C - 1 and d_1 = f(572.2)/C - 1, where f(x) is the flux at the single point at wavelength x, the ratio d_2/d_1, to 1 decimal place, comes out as 1.4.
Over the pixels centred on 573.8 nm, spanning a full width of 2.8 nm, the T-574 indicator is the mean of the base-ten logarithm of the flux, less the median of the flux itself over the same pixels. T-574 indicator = -18.7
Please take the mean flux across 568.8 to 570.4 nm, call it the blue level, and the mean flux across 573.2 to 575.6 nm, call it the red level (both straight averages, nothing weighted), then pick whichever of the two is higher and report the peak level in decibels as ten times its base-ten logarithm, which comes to 13.02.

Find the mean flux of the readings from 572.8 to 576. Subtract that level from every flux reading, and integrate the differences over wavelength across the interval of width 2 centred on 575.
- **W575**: -0.3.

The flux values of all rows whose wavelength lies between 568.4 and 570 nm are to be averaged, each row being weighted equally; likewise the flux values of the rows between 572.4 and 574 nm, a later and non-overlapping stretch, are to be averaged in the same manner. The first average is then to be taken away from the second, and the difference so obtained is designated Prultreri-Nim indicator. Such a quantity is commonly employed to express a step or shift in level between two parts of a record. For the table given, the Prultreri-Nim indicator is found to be -0.45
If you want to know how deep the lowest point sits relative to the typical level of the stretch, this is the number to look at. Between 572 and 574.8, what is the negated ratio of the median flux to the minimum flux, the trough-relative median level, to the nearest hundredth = -1.06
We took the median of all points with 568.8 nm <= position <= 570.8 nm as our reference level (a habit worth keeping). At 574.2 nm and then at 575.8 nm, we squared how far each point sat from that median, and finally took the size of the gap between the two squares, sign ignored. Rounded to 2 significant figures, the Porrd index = 1.9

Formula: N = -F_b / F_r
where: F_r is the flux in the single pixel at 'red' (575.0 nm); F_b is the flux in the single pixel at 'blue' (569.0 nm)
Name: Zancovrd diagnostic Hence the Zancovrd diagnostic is -1.23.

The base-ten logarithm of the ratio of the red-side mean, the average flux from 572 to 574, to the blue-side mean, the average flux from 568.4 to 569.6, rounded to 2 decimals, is -0.02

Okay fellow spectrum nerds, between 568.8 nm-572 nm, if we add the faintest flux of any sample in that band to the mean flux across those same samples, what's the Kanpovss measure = 37.1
